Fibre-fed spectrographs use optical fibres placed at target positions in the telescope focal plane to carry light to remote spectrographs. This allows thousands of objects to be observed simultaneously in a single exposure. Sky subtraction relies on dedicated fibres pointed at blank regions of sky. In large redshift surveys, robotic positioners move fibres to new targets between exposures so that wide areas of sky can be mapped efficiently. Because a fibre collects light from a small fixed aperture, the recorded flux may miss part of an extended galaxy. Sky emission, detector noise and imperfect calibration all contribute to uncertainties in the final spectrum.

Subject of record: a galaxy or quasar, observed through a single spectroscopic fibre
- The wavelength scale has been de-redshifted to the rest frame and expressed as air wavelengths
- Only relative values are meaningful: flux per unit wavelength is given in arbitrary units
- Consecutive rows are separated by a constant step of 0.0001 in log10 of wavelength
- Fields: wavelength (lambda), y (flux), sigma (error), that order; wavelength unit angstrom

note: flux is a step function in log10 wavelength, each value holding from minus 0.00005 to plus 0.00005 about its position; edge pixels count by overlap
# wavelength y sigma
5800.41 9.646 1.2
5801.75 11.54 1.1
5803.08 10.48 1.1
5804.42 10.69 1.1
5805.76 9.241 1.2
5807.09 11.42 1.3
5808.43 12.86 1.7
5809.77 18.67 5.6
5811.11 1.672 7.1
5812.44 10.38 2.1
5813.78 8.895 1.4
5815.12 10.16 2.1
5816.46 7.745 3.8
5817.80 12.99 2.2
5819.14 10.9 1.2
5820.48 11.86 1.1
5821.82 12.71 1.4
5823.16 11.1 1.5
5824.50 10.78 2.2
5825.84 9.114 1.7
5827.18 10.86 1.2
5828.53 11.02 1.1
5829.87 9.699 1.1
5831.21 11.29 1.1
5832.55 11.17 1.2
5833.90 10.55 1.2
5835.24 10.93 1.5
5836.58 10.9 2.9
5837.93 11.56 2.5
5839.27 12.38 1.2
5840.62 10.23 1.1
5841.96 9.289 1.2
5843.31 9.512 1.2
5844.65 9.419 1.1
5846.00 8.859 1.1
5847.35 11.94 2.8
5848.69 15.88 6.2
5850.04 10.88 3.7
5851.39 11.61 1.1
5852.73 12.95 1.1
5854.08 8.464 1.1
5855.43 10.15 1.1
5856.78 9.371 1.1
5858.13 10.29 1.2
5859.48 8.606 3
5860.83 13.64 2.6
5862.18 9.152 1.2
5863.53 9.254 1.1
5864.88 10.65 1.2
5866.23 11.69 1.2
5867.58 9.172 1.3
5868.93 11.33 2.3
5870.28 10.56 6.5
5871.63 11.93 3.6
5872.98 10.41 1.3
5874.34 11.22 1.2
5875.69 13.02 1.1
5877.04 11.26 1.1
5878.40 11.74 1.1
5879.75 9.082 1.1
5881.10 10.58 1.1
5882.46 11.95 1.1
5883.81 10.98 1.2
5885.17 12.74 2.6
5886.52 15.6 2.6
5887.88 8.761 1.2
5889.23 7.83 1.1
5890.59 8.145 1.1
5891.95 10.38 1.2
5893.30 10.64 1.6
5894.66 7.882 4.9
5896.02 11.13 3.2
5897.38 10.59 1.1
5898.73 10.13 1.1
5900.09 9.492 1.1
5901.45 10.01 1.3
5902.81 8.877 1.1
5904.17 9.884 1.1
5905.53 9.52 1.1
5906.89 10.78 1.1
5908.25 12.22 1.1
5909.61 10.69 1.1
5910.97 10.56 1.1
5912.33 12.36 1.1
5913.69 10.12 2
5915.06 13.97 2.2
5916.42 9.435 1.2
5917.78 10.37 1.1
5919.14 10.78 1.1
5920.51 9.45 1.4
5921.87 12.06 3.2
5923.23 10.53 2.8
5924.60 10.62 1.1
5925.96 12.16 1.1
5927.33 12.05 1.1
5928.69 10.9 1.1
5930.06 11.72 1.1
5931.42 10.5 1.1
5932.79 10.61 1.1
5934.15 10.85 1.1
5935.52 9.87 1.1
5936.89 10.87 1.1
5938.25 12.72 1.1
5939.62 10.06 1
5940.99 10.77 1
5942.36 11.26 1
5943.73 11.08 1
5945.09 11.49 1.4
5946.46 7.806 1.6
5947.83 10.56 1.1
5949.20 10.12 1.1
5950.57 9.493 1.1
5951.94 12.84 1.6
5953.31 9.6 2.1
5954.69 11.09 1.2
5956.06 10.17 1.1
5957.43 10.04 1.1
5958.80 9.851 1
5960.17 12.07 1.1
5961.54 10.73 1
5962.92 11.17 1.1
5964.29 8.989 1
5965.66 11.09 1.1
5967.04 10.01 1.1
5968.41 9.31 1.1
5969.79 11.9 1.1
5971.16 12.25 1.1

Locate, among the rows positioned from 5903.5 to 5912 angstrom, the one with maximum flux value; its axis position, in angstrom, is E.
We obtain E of 5908.25 angstrom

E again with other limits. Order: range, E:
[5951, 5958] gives 5951.94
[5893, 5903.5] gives 5896.02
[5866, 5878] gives 5875.69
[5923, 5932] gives 5925.96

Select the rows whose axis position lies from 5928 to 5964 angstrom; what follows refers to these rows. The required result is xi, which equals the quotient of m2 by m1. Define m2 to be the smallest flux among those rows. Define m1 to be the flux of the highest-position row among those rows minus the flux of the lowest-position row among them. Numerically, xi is 29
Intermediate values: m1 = 0.3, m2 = 7.806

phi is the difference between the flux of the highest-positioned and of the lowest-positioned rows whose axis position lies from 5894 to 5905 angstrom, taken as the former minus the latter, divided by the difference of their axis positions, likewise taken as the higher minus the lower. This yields 0.21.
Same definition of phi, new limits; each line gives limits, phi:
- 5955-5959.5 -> -0.12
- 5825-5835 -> 0.18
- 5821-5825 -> -0.72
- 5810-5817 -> 1.14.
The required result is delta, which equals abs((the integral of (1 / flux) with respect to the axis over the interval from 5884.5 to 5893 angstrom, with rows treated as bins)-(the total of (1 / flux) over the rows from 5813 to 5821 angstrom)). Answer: 0.260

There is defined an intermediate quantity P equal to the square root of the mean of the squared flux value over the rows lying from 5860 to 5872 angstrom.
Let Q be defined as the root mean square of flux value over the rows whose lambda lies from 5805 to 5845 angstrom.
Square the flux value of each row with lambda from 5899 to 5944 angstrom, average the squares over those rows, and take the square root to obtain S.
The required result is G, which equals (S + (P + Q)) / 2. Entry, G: 16.4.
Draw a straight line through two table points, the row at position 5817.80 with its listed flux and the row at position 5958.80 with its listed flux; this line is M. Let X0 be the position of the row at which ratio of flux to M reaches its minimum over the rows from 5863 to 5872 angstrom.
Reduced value 5867.58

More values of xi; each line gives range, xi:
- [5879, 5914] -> 8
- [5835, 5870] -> 21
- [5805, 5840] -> 1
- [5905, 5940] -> 17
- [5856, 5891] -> -6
